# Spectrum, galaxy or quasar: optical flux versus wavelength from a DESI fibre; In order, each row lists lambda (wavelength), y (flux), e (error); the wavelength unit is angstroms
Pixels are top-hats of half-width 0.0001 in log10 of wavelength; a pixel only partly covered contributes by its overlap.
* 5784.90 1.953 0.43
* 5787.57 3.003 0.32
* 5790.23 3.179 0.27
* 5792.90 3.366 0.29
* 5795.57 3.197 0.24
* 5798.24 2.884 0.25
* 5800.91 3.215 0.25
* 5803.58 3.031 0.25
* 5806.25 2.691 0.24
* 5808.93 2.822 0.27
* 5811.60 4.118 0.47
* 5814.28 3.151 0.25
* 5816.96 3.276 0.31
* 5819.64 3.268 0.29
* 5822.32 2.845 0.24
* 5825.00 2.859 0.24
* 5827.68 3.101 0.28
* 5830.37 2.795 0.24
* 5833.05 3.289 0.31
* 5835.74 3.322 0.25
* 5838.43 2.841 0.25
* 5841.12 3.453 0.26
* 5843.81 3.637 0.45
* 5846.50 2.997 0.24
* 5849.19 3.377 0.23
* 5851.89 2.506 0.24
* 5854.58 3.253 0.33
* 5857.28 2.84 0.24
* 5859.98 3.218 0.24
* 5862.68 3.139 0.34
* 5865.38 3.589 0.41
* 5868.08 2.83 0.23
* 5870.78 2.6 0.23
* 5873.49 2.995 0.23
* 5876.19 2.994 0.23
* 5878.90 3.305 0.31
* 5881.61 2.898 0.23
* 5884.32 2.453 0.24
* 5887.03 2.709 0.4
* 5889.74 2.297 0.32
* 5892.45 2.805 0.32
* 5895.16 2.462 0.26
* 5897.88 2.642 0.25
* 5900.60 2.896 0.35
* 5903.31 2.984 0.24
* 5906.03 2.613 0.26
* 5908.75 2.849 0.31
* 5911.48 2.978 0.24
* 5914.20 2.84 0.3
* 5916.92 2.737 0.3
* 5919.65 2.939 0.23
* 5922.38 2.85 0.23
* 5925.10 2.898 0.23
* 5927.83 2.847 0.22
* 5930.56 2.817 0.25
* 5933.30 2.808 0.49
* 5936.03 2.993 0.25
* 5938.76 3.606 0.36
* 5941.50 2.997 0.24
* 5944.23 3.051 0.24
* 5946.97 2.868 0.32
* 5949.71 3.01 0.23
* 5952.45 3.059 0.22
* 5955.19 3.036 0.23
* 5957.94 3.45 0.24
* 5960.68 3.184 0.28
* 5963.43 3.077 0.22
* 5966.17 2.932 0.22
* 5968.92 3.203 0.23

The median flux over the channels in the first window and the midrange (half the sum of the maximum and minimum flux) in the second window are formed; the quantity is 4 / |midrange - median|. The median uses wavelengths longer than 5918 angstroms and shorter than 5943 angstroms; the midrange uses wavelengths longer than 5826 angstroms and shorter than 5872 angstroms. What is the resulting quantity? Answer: 23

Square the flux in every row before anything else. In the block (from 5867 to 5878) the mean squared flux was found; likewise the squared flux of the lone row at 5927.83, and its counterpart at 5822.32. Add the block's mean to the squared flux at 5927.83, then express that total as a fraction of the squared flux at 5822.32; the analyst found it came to 2.0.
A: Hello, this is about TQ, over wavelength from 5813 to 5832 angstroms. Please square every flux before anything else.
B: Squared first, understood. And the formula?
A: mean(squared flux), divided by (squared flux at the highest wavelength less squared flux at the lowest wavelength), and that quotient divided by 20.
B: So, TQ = -0.22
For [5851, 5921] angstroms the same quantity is 0.18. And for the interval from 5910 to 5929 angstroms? -0.54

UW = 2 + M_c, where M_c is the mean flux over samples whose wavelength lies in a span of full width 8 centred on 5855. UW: 4.9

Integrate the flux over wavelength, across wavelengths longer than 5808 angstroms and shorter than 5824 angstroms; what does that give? 52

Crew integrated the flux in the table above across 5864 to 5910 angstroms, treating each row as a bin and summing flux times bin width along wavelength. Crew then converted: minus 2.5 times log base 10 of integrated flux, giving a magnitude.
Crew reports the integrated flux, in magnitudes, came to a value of -5.28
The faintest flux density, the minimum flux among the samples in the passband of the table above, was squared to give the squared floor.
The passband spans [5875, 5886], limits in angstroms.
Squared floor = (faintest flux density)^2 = 6.0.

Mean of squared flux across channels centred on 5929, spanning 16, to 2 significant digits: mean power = 8.2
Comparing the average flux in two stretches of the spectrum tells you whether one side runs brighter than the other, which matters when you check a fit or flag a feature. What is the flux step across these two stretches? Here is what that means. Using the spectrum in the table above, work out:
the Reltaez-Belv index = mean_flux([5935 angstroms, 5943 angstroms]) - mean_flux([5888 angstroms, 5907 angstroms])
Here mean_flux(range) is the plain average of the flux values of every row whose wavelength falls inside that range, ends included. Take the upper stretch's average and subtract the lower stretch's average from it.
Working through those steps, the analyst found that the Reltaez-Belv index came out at 0.53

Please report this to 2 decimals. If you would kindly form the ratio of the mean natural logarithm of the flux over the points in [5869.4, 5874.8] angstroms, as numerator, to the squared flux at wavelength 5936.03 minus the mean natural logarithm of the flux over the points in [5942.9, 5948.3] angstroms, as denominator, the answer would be 0.13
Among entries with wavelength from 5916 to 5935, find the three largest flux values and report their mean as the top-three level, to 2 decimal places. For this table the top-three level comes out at 2.90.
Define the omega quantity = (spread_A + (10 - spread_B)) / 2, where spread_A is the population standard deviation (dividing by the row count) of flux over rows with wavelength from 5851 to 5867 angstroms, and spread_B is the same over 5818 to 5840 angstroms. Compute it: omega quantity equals 5.06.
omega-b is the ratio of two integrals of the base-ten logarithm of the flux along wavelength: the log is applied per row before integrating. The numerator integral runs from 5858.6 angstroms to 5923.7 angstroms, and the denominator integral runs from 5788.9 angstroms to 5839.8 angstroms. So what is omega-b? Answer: 1.2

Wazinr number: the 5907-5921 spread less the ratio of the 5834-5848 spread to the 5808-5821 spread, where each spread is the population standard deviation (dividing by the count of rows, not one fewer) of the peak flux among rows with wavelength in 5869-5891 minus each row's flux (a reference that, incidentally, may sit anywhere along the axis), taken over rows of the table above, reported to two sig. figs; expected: -0.60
